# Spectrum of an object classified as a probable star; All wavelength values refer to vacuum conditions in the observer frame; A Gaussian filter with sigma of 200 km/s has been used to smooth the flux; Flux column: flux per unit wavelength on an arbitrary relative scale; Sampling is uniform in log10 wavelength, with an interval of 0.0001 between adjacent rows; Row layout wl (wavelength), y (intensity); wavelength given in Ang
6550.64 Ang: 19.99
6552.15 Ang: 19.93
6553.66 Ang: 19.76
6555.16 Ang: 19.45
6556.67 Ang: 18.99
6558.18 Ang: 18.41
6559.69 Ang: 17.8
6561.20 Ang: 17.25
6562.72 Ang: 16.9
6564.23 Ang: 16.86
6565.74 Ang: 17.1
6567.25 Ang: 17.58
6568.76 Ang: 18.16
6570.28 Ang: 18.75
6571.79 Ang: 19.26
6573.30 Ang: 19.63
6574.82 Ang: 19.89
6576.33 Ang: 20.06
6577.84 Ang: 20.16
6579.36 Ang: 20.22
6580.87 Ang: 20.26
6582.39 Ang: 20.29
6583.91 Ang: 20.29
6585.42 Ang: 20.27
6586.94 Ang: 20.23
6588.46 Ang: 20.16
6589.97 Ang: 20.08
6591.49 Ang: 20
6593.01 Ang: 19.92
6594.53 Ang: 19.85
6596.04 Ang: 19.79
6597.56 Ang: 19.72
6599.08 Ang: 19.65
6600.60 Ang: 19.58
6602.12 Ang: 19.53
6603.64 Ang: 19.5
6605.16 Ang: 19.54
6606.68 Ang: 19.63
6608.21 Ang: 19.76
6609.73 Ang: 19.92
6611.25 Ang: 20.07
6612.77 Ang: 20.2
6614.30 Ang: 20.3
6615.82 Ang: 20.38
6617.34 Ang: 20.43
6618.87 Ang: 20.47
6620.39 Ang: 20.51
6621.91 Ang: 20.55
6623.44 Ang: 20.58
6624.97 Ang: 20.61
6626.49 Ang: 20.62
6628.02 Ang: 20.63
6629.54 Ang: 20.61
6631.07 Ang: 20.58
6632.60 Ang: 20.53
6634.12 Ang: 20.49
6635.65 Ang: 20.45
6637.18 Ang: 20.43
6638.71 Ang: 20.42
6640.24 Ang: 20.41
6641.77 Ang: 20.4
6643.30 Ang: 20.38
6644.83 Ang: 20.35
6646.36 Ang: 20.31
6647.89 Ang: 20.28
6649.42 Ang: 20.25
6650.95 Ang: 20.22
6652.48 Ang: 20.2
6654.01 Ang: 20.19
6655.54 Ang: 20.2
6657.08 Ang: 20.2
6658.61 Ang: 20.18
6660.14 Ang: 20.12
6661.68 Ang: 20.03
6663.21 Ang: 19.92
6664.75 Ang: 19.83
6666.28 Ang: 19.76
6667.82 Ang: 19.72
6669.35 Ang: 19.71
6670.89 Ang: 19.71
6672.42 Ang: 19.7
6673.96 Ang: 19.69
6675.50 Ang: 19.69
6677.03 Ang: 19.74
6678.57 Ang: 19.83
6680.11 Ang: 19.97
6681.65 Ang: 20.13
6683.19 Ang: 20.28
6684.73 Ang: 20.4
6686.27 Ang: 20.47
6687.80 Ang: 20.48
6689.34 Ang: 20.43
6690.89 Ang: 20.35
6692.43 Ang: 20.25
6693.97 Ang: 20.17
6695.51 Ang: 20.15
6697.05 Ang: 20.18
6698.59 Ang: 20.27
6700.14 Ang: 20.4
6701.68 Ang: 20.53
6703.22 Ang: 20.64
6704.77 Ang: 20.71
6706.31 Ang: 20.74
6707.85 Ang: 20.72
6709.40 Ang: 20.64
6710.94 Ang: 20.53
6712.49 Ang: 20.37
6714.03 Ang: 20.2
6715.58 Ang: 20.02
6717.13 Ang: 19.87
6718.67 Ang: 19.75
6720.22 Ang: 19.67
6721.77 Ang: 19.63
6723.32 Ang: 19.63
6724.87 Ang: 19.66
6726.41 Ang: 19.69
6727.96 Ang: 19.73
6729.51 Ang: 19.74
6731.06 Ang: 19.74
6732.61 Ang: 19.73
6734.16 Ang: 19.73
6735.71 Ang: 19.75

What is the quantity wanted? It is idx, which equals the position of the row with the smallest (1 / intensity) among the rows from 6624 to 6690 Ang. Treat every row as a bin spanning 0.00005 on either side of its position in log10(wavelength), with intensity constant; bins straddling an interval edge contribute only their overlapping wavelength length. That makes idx 6628.02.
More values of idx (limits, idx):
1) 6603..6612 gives 6611.25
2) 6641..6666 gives 6641.77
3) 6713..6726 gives 6714.03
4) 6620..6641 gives 6628.02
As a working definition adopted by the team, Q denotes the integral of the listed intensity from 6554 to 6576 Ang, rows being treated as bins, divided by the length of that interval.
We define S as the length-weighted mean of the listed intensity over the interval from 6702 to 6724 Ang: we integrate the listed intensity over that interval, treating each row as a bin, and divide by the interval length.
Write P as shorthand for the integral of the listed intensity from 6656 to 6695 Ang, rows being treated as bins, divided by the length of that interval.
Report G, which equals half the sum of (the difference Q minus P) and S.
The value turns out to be 9.3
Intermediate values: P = 20.0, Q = 18.4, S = 20.2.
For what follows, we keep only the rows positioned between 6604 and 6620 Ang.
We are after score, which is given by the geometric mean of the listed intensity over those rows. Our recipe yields 20.1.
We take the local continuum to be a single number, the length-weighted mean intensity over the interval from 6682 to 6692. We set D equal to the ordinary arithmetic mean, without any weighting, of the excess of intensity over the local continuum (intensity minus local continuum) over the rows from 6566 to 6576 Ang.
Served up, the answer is -1.5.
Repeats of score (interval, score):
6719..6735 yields 19.7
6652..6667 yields 20.1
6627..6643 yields 20.5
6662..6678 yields 19.7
